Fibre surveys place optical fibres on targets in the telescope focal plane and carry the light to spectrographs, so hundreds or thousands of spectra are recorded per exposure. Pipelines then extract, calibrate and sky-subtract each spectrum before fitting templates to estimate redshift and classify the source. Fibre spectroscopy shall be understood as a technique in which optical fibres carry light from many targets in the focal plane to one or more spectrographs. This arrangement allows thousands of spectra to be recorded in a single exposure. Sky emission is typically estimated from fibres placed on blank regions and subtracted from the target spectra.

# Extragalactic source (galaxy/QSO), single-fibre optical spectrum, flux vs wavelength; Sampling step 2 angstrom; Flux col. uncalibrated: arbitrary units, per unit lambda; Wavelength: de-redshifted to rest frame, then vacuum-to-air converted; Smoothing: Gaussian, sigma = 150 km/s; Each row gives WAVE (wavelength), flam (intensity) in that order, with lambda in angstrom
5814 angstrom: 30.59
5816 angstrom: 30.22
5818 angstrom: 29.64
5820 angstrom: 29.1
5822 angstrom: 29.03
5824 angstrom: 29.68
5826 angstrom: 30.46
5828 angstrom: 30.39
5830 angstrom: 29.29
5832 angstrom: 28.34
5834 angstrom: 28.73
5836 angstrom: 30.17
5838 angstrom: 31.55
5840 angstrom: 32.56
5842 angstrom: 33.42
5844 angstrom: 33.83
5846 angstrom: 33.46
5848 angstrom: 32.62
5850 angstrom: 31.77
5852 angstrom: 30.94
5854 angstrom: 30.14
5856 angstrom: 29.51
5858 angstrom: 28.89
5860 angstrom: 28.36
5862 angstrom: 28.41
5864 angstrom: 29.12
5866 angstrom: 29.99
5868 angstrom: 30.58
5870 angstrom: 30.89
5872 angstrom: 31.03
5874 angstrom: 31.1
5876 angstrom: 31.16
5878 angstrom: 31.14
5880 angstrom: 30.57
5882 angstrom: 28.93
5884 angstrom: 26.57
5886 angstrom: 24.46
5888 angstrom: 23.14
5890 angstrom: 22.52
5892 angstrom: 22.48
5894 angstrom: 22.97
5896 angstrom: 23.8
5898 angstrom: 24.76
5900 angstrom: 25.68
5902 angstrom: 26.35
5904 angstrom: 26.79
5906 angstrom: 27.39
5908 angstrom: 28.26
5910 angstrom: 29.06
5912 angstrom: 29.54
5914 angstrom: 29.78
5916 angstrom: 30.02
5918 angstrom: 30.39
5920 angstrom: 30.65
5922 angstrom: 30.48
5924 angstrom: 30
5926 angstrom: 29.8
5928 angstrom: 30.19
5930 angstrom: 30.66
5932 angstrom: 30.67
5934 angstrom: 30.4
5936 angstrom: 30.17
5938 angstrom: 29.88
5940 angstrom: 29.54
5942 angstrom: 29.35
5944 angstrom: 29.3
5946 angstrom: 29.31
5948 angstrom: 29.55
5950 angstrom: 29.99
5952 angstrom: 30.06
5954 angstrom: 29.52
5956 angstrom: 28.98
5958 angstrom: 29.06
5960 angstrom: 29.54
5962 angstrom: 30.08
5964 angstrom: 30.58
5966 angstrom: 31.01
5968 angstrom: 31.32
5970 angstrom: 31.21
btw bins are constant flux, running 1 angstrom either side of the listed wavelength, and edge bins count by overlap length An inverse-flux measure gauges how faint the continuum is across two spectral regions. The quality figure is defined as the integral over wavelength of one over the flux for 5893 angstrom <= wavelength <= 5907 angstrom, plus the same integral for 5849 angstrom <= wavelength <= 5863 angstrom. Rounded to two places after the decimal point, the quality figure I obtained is 1.03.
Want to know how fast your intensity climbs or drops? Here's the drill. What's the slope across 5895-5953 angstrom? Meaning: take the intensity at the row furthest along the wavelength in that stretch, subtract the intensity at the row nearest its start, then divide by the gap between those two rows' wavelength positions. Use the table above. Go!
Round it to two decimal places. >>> 0.11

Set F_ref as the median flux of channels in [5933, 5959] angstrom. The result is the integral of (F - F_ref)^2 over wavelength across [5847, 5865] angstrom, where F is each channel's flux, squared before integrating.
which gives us 40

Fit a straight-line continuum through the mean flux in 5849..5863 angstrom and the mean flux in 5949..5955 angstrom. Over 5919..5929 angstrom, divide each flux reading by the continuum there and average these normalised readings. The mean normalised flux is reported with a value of 1.01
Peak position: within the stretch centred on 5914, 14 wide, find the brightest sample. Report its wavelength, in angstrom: 5920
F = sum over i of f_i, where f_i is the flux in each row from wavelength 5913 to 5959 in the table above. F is 688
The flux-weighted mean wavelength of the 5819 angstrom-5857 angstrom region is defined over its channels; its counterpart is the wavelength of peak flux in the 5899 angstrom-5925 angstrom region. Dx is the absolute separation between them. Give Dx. 81.7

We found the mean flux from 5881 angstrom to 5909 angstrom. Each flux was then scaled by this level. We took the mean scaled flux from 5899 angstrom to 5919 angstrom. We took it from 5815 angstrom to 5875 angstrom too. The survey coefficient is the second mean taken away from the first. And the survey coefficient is -0.08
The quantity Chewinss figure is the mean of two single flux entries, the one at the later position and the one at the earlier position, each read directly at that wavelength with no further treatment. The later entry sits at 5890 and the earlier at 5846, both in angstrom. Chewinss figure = 28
